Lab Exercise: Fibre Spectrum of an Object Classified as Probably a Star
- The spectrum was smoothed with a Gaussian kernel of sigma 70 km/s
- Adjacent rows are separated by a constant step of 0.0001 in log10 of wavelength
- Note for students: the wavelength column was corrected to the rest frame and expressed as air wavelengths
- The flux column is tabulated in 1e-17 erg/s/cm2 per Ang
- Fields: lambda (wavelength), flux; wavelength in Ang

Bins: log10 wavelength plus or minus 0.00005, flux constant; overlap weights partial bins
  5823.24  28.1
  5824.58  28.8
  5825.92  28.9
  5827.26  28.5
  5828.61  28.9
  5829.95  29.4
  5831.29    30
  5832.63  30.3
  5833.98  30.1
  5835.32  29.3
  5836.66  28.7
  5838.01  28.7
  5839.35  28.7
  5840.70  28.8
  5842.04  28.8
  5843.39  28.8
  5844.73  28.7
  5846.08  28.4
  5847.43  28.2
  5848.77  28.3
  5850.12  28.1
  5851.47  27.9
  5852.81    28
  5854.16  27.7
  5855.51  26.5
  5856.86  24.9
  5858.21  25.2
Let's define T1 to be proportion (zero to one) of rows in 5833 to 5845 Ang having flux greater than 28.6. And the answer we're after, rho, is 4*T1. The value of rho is 4.0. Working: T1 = 1.0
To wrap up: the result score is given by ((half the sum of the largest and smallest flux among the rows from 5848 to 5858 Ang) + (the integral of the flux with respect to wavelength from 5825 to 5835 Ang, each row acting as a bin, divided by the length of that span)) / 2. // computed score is 28.0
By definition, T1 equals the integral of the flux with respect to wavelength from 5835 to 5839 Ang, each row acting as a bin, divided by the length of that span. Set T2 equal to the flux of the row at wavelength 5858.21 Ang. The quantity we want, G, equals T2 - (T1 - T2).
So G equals 21.5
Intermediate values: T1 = 28.9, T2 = 25.2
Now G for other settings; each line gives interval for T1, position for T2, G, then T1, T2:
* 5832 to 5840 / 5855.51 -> 23.7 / 29.3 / 26.5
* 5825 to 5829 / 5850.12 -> 27.5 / 28.7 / 28.1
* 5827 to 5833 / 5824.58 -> 28.2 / 29.4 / 28.8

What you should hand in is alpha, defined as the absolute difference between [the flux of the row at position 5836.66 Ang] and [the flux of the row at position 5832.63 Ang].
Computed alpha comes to 1.6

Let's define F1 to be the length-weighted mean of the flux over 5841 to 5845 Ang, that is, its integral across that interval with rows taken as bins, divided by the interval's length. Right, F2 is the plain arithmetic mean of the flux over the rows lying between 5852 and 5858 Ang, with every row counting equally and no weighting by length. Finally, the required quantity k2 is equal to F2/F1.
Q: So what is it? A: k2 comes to 0.93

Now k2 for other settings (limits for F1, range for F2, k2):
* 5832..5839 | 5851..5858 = 0.92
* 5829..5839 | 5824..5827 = 0.98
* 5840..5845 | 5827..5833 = 1.02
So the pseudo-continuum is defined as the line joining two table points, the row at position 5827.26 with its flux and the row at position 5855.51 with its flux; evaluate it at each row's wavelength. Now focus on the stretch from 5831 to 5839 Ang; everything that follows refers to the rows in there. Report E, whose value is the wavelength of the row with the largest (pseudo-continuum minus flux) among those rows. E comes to 5836.66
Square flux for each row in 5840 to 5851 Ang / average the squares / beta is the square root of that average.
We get 28.51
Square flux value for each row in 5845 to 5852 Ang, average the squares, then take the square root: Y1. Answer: 28.2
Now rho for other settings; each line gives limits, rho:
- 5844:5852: 0.7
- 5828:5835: 4.0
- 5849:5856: 0.0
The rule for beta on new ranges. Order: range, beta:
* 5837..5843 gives 28.75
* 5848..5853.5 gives 28.08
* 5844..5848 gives 28.43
